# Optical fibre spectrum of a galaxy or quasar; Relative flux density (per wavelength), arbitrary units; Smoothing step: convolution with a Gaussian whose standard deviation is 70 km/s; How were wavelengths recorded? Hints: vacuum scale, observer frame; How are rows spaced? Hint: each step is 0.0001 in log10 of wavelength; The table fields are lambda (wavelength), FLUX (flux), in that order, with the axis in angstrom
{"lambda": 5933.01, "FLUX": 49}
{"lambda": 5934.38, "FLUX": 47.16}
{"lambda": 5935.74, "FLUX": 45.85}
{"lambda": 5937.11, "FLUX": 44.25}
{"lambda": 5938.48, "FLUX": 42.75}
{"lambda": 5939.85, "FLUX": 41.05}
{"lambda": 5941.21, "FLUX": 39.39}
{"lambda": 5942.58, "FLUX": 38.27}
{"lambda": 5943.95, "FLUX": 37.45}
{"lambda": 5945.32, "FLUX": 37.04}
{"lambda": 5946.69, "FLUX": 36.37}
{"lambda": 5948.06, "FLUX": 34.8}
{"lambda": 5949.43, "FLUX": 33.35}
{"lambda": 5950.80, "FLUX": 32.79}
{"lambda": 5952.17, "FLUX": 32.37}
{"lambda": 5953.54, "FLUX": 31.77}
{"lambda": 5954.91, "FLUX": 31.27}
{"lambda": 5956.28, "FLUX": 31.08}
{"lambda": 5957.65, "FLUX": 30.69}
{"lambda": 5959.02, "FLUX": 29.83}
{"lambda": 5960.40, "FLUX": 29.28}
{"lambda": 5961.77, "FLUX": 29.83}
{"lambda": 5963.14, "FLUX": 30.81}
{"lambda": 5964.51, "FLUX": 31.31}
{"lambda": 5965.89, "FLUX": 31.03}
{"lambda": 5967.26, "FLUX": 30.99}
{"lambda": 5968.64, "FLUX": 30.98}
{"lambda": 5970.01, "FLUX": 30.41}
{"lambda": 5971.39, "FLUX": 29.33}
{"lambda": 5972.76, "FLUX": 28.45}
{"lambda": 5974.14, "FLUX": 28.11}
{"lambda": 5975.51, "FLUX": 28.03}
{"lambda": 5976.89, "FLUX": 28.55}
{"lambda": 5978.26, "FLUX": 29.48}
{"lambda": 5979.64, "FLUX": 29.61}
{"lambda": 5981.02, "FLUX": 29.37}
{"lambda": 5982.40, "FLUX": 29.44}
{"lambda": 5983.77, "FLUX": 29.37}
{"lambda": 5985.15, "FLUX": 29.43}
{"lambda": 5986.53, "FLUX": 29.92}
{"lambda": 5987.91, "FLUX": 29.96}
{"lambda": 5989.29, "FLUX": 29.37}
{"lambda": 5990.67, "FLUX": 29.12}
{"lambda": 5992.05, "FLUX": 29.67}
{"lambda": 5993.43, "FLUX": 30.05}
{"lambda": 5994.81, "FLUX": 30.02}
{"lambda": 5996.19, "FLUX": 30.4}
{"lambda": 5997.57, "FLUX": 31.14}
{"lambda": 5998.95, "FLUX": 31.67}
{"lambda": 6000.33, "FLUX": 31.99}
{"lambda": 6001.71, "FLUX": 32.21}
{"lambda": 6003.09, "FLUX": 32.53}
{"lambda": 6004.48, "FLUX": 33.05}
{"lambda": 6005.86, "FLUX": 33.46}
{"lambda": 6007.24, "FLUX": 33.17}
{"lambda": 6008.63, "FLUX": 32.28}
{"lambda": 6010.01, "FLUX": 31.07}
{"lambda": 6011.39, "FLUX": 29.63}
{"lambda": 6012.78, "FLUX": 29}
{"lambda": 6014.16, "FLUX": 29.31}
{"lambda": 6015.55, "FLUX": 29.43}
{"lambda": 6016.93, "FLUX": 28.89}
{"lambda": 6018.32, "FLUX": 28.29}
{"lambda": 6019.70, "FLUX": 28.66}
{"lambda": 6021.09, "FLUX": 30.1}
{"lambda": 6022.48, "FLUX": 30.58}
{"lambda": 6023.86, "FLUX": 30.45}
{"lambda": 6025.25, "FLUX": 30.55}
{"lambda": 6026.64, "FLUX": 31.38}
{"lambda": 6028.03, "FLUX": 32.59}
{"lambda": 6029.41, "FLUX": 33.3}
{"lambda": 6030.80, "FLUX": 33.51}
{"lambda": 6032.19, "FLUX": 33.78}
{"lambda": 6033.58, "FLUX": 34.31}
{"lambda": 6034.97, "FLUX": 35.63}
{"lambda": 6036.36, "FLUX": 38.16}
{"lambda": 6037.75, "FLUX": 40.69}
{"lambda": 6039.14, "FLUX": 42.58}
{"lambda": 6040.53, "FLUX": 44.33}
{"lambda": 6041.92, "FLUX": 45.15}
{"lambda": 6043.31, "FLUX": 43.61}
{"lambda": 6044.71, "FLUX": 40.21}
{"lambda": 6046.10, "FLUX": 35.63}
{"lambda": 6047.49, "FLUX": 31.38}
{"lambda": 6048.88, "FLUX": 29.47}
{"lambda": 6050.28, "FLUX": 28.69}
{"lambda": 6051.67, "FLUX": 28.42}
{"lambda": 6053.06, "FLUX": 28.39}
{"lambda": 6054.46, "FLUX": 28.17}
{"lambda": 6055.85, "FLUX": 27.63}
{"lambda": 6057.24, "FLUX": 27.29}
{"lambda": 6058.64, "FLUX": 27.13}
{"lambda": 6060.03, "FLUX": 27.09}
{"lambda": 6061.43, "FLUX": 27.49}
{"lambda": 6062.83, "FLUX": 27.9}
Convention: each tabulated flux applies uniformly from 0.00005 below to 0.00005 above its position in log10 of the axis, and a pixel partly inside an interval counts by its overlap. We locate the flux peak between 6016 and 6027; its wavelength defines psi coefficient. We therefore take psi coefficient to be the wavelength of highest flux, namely 6026.64 angstrom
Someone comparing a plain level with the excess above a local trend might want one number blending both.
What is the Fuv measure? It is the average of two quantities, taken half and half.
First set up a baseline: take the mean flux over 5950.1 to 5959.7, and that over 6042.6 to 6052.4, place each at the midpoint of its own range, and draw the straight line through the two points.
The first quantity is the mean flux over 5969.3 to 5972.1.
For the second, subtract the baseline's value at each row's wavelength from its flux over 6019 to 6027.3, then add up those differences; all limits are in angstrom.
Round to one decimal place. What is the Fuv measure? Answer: 6.0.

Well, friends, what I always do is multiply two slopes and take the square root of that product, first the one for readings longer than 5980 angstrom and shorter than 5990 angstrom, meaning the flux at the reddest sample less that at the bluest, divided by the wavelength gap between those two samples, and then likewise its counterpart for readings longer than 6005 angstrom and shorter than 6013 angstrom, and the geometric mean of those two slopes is 0.0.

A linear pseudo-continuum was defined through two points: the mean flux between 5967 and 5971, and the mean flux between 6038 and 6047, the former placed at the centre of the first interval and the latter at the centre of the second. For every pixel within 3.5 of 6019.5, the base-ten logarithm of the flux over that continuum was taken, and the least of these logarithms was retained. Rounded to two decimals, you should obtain -0.13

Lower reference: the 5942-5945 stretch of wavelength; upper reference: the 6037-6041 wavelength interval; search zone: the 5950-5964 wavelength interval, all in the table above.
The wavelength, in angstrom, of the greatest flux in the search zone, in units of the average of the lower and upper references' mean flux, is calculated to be 5950.80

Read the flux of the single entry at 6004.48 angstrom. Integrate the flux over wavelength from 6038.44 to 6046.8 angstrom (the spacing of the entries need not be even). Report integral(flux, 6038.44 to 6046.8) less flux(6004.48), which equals 317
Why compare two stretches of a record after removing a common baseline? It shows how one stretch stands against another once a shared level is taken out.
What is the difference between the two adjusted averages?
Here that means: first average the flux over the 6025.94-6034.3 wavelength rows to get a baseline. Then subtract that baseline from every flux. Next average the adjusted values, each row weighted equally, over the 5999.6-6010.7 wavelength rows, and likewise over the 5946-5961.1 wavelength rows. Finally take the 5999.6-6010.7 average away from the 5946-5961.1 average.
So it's 0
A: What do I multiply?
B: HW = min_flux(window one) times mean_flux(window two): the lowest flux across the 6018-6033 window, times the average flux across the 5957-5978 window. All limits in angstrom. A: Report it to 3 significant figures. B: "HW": 844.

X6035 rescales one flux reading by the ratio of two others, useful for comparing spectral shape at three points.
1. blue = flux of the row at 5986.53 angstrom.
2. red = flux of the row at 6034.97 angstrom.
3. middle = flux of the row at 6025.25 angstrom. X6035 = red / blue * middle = 36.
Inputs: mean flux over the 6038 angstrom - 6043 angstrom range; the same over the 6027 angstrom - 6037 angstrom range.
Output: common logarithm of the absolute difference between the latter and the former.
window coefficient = 1.0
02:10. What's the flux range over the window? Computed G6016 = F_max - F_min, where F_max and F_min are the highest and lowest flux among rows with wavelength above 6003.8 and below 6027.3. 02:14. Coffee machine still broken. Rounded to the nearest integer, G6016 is 5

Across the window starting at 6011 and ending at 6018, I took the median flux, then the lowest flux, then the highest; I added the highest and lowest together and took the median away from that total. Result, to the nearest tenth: 29.2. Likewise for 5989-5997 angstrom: 29.7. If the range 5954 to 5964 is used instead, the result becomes 29.9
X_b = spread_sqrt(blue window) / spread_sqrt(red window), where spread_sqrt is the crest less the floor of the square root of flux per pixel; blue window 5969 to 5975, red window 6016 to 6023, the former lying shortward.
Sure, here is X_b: 1.0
